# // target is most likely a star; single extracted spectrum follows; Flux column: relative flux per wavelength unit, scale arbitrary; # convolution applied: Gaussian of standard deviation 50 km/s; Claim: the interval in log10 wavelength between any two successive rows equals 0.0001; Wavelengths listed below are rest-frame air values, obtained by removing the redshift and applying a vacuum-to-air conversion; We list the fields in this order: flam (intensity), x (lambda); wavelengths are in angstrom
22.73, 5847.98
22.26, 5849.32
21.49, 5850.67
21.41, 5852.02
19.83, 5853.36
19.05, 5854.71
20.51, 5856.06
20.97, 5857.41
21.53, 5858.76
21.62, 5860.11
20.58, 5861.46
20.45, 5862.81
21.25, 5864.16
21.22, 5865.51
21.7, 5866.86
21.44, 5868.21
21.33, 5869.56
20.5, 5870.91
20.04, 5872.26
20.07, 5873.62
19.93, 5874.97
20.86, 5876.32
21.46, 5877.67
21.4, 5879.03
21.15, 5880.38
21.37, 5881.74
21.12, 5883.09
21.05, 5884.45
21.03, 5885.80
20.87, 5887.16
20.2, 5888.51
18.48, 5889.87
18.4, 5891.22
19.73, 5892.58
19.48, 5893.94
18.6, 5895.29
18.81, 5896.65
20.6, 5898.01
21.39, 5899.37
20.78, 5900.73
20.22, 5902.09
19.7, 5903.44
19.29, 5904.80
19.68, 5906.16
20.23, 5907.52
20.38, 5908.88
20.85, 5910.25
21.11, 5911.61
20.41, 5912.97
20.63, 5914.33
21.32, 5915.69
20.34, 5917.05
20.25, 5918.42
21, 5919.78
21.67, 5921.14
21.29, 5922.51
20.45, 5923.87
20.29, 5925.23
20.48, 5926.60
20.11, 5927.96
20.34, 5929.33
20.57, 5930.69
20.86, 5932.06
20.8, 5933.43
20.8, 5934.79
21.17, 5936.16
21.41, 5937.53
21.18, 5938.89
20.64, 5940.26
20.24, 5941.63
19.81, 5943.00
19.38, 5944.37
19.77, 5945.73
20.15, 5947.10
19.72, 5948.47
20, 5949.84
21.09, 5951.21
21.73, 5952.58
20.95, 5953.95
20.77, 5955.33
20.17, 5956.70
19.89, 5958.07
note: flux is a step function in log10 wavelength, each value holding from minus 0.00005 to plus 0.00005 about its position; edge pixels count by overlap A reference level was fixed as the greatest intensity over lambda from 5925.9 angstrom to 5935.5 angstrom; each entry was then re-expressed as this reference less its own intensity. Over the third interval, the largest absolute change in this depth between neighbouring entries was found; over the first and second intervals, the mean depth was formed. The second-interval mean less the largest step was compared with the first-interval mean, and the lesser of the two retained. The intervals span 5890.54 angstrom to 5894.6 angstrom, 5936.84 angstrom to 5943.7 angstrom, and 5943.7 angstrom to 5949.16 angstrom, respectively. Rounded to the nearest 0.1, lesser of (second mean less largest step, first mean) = -0.2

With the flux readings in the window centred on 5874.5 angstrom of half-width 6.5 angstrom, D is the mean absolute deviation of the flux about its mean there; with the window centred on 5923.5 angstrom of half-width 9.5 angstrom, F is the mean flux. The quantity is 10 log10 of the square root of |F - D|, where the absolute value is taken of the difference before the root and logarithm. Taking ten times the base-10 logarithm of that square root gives 6.520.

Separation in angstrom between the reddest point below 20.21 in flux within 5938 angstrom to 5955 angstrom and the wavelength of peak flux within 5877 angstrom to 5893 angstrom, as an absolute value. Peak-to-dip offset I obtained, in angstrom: 72.2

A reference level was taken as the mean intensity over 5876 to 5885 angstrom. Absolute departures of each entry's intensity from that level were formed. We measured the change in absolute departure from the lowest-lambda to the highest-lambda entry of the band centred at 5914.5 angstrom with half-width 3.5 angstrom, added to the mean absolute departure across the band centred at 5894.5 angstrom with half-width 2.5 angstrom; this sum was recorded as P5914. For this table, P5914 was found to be 2.8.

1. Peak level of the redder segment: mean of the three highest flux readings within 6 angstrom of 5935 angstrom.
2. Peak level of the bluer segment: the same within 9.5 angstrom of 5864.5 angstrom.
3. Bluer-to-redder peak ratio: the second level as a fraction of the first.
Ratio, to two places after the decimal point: 1.02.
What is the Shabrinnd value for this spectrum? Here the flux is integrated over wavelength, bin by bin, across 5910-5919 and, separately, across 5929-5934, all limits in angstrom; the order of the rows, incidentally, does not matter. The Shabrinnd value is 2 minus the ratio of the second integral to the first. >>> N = 1.4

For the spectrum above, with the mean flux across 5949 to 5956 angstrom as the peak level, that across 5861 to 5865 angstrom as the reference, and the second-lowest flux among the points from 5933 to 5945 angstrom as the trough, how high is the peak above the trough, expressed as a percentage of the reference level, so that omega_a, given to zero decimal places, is 5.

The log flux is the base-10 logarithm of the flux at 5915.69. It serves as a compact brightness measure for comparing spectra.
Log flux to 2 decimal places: 1.33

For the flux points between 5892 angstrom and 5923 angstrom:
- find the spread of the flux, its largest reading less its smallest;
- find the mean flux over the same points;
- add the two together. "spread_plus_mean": 23.4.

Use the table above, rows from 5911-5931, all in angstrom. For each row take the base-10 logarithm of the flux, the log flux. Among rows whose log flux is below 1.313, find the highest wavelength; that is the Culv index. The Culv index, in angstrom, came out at 5929.33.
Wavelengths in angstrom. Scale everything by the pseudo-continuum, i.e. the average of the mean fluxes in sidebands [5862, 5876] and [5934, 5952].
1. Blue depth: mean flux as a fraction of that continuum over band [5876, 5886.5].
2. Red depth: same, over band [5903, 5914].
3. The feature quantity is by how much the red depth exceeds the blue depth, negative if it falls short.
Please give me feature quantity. -0.05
